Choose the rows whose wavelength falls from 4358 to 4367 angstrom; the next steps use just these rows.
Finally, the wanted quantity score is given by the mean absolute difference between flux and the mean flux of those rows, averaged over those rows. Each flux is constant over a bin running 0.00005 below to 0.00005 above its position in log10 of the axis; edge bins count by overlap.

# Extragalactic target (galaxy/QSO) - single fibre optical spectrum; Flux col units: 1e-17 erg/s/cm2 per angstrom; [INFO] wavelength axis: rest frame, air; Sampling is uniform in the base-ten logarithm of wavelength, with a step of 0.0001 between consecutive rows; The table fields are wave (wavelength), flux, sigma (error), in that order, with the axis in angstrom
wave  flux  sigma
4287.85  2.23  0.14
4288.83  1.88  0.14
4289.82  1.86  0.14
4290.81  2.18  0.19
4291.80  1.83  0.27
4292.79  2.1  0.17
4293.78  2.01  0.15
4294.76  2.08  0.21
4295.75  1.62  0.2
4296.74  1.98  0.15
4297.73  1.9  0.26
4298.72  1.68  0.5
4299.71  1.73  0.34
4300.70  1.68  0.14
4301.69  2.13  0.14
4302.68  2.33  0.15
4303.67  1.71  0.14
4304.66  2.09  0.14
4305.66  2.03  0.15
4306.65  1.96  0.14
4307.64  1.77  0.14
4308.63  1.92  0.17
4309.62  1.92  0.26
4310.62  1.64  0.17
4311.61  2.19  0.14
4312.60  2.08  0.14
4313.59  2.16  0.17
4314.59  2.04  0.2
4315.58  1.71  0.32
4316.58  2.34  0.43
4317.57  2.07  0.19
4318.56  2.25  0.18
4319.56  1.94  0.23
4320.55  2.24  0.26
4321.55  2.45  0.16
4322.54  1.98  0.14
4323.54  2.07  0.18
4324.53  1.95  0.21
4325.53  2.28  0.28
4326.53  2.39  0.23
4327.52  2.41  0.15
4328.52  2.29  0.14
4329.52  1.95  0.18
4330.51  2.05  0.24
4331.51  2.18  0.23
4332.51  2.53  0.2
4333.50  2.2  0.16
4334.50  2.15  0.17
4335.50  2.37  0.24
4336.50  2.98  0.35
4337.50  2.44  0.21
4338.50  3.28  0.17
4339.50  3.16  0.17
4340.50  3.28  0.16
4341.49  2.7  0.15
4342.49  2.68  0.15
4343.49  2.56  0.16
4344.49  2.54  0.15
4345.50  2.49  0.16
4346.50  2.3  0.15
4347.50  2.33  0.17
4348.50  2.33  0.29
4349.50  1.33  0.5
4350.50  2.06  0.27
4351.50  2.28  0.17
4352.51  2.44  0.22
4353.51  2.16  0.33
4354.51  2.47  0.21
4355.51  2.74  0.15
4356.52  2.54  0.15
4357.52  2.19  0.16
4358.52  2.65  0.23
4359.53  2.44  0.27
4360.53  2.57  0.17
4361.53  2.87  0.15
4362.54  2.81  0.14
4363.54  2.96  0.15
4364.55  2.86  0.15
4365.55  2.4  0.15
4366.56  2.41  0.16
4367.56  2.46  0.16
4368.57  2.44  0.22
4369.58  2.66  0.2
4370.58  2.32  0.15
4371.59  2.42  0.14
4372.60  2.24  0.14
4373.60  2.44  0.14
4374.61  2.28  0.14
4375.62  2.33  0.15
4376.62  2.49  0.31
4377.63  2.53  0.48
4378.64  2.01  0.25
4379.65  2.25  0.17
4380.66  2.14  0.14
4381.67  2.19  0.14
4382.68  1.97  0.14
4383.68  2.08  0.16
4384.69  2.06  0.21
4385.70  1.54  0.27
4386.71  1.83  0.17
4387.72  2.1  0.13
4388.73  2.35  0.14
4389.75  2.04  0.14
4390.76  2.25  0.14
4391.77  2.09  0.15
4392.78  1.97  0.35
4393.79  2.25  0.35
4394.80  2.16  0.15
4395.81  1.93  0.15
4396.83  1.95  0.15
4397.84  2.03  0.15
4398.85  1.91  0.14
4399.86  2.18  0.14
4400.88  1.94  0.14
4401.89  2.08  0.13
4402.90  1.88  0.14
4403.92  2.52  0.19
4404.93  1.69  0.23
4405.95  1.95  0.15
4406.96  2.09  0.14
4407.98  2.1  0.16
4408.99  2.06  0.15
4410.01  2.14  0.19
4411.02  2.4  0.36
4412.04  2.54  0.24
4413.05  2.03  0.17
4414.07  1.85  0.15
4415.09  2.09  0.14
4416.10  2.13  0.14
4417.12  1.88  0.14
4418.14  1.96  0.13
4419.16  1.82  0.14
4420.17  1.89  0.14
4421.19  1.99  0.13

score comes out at 0.188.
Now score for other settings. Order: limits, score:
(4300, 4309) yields 0.167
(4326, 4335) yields 0.148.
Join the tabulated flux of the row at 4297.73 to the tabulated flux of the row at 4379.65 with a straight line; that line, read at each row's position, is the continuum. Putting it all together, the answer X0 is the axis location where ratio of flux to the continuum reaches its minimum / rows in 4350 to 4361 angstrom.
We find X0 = 4350.50 angstrom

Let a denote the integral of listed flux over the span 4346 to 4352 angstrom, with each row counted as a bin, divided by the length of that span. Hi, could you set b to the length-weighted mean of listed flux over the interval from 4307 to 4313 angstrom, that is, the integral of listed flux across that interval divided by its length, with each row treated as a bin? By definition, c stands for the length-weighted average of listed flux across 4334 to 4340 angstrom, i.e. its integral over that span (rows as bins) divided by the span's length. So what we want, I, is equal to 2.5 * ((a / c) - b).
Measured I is -2.87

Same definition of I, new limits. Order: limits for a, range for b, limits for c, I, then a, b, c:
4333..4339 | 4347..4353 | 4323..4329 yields -2.44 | 2.6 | 2.1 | 2.23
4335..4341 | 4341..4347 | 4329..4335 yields -3.00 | 2.9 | 2.5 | 2.18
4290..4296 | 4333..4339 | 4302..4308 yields -3.94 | 2.0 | 2.6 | 1.99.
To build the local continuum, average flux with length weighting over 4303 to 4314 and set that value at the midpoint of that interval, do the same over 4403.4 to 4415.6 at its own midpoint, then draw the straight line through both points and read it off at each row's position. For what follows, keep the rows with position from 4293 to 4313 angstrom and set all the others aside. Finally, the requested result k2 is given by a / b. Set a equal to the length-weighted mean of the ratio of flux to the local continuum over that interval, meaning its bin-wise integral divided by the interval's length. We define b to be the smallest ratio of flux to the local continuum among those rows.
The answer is 1.18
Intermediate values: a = 0.99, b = 0.84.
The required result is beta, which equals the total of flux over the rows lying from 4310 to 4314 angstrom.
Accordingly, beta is 8.1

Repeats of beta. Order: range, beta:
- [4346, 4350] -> 8.3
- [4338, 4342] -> 12.4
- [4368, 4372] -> 9.8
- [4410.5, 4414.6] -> 8.8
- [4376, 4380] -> 9.3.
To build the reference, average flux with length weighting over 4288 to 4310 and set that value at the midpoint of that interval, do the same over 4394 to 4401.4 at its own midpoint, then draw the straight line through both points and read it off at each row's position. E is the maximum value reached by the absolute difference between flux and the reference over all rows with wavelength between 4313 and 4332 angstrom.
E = 0.5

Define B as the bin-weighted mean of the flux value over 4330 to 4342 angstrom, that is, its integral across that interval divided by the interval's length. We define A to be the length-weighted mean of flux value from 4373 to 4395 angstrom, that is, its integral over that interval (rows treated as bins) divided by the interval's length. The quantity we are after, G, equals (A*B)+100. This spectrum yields 106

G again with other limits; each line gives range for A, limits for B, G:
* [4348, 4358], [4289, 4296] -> 104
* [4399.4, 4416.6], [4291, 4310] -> 104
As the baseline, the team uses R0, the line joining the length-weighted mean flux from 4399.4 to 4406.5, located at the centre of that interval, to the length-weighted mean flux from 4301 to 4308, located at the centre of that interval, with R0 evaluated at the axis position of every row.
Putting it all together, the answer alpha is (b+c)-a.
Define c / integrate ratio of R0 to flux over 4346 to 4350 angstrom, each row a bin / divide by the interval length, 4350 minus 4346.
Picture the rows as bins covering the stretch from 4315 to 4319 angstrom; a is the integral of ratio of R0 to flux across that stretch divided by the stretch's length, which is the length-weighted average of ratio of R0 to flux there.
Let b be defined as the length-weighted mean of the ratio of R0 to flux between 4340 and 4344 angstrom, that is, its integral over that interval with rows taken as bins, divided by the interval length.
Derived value 0.8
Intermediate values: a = 0.97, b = 0.73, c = 1.03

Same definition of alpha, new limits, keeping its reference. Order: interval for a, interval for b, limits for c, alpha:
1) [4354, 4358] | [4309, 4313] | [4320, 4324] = 1.1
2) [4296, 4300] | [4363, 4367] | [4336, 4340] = 0.3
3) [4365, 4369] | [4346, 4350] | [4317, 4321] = 1.1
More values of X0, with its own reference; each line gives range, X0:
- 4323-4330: 4329.52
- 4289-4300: 4295.75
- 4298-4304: 4300.70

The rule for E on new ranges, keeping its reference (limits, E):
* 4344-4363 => 0.9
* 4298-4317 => 0.4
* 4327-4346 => 1.3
